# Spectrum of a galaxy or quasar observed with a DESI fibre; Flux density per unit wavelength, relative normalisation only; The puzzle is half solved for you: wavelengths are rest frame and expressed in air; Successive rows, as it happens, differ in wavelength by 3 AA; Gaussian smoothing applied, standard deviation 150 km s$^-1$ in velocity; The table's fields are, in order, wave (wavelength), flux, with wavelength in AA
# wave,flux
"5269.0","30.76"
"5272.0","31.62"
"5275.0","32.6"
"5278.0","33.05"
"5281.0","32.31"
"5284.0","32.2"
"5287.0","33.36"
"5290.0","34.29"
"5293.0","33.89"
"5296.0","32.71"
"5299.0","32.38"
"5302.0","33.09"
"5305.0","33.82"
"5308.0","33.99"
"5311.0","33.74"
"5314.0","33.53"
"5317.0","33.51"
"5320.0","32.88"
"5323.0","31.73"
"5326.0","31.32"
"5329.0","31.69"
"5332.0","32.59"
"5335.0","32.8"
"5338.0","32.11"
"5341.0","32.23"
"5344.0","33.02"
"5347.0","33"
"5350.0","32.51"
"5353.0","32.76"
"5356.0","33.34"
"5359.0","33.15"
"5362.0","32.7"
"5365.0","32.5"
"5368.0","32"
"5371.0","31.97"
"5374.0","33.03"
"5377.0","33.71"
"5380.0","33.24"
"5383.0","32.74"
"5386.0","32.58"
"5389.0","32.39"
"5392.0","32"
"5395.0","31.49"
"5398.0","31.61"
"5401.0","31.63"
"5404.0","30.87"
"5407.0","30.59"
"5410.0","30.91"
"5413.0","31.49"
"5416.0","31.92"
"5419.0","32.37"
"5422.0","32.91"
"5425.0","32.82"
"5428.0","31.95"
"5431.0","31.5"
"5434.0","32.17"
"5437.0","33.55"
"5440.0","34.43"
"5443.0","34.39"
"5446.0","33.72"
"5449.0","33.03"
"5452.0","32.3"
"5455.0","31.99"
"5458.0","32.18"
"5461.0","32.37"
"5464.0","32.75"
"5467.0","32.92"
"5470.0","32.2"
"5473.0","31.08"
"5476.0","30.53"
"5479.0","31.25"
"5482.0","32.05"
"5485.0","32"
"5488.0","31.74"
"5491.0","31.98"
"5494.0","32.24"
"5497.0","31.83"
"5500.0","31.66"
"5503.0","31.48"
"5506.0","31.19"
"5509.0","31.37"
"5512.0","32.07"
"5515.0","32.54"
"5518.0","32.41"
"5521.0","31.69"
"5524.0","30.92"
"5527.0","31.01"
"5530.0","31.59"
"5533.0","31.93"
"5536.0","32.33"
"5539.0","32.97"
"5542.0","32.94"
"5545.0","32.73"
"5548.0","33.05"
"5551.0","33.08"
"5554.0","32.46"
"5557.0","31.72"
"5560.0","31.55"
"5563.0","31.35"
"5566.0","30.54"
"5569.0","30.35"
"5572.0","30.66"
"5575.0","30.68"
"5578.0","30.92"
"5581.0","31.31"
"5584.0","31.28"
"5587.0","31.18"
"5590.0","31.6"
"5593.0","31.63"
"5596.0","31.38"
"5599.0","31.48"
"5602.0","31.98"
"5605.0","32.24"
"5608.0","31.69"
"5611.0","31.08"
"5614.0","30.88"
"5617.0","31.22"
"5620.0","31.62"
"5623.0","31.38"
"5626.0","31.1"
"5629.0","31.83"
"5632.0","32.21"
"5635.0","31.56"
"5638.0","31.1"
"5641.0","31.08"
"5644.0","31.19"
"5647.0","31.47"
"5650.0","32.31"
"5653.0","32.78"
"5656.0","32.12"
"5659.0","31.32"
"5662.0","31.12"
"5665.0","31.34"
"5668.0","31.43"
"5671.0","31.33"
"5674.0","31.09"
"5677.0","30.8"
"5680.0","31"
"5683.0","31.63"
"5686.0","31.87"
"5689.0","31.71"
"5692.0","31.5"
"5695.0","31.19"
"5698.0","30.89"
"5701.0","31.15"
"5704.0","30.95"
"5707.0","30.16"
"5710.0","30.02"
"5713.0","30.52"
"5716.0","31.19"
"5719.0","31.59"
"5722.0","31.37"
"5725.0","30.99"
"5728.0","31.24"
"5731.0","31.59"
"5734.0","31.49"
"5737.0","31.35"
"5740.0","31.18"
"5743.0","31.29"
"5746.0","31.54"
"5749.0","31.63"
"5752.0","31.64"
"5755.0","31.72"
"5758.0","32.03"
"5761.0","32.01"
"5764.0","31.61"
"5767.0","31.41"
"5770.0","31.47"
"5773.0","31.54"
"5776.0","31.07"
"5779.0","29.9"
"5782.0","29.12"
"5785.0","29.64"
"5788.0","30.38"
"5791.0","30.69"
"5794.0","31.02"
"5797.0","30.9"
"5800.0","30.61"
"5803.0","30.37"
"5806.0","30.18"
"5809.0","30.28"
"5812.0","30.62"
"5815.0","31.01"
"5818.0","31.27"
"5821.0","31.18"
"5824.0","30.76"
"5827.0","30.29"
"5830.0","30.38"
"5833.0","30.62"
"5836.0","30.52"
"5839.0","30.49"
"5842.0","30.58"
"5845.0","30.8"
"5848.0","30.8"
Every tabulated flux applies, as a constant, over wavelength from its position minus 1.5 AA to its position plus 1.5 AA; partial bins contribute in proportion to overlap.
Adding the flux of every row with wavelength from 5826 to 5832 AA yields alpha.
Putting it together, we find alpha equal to 60.7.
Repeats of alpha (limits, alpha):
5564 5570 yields 60.9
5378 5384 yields 66.0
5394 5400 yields 63.1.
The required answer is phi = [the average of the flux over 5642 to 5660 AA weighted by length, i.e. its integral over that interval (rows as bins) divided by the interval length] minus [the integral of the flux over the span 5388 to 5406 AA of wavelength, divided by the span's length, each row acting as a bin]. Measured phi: 0.2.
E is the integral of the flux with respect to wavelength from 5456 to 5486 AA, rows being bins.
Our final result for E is 958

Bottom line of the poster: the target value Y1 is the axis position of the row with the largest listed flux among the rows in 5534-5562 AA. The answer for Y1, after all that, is 5551.0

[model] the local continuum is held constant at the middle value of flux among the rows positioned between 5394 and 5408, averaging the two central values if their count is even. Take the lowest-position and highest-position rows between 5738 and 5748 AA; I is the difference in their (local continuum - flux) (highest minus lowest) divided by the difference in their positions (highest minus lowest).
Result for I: -0.06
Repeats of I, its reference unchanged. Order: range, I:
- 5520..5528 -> 0.11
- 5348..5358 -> -0.14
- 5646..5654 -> -0.22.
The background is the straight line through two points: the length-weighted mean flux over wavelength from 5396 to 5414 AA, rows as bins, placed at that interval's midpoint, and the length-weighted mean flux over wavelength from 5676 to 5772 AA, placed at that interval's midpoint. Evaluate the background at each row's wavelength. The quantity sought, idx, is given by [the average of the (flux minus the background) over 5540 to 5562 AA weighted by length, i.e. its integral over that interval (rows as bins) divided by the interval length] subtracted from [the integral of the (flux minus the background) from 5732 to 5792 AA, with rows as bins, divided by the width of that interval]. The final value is -1.4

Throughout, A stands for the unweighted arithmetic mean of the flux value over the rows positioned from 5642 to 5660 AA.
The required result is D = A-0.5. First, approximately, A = 31.9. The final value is 31.4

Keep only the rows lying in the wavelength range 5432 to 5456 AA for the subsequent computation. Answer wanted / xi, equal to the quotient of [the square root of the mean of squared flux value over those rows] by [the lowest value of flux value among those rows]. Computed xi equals 1.04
